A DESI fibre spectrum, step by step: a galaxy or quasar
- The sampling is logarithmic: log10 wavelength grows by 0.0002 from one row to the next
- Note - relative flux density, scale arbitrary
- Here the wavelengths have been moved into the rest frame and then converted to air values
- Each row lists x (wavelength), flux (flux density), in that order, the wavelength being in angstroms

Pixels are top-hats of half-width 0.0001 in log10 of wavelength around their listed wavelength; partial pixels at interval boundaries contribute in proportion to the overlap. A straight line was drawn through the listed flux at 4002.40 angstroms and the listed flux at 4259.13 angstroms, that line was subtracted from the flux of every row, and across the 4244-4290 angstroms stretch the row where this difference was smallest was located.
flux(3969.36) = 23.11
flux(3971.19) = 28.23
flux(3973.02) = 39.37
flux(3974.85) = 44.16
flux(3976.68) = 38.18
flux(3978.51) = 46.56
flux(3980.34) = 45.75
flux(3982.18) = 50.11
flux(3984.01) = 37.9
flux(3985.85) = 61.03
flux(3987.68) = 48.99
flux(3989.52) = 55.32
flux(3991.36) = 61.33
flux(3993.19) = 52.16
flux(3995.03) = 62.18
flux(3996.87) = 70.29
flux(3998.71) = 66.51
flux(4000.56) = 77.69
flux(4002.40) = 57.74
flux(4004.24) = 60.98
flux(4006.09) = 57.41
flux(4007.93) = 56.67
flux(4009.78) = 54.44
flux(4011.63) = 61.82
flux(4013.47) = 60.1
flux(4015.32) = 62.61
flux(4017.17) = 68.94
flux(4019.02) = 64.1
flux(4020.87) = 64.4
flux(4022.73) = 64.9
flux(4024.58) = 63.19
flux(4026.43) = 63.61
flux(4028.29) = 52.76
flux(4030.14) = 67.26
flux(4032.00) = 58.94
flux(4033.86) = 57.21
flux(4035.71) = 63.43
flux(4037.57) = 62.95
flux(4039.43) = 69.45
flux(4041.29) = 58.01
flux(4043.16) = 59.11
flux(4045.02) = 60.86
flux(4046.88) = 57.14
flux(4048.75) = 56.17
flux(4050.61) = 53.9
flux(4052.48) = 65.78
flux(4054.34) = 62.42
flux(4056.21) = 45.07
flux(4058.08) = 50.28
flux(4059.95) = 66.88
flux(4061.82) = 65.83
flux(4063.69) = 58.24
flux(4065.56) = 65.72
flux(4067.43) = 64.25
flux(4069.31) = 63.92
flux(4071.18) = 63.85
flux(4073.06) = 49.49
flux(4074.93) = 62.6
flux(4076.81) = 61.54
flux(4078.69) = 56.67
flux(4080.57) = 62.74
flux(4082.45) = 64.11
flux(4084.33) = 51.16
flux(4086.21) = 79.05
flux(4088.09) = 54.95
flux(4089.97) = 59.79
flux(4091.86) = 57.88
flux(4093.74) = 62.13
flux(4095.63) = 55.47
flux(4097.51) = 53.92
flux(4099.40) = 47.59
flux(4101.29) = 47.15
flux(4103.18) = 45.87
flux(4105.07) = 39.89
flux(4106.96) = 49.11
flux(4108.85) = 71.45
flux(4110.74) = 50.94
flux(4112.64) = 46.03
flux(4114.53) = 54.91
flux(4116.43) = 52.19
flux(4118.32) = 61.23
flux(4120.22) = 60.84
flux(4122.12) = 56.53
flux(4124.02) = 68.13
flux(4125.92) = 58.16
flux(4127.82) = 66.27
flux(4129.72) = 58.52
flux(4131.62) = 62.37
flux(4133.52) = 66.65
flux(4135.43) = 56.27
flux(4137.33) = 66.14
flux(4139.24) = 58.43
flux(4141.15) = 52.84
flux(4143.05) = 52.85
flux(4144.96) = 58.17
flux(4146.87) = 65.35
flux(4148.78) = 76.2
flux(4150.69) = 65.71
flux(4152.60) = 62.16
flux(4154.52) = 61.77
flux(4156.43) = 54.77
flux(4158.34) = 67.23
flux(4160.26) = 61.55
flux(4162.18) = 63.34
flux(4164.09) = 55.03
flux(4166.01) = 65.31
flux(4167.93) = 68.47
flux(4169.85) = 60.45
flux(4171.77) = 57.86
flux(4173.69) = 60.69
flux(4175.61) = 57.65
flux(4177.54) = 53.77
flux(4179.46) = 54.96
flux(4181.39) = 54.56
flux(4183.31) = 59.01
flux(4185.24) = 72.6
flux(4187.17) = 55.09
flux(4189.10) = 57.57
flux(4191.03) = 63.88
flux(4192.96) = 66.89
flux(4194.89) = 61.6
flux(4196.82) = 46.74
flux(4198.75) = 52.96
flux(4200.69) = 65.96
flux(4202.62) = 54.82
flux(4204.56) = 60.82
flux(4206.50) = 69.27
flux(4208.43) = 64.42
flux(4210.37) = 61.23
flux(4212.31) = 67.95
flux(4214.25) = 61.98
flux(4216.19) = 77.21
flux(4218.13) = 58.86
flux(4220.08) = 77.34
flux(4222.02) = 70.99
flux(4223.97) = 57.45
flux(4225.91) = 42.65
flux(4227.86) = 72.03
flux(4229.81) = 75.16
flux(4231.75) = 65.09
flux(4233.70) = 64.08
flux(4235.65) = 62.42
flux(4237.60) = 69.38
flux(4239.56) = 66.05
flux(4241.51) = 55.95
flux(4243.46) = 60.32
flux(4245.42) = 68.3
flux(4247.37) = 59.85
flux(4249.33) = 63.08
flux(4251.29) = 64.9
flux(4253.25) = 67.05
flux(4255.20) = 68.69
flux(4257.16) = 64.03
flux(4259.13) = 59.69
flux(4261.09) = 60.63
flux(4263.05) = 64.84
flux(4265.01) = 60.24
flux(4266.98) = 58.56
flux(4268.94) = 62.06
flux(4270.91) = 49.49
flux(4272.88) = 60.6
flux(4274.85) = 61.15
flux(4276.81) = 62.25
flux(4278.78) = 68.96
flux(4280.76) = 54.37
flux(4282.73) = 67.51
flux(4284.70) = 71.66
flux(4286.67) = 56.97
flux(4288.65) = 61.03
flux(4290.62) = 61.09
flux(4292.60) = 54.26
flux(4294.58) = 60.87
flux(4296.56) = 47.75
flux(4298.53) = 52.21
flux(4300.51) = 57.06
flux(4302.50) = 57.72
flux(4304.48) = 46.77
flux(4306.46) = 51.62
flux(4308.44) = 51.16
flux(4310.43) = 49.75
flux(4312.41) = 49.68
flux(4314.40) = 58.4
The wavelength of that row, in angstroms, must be 4270.91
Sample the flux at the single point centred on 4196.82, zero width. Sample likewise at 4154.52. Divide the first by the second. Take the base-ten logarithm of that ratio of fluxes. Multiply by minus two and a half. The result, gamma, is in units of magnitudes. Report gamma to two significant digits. 0.30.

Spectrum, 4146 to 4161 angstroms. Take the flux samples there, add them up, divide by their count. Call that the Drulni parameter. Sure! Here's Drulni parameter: 64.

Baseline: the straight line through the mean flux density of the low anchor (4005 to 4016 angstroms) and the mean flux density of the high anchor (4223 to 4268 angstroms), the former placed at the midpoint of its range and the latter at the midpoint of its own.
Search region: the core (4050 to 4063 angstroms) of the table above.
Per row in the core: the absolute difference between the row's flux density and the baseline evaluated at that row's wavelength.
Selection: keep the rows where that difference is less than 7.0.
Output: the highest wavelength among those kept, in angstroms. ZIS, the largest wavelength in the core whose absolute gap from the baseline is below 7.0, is 4061.82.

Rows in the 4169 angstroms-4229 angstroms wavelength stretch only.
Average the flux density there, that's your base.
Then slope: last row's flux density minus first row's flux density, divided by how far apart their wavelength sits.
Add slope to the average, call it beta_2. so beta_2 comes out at 61.5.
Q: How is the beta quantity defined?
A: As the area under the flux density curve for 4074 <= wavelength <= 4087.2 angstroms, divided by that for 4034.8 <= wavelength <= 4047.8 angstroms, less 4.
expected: -2.97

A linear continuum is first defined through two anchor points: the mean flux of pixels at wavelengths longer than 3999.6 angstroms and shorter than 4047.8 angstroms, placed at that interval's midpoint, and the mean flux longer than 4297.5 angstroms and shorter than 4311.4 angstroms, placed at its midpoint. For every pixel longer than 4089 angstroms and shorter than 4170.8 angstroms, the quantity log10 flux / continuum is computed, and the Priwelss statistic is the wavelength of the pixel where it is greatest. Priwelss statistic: 4148.78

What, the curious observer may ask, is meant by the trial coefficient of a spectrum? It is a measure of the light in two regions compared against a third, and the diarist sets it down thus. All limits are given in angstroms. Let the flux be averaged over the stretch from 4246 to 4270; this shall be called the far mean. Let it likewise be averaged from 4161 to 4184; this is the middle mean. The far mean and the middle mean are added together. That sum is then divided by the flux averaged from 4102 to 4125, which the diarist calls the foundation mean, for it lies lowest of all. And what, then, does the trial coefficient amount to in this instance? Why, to 2.23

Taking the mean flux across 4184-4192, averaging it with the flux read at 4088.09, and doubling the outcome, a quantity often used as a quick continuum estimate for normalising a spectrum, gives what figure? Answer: 117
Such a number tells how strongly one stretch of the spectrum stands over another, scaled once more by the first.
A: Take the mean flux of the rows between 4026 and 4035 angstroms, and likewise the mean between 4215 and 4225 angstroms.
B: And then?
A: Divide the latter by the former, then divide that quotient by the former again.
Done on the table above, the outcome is 0.0190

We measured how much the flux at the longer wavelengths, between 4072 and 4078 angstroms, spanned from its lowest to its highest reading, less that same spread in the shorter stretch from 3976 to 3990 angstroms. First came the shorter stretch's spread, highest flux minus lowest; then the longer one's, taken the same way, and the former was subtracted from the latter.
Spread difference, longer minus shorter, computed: -10.0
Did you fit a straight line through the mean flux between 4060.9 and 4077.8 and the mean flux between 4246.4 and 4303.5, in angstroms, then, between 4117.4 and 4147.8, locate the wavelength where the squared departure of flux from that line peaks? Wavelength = 4141.15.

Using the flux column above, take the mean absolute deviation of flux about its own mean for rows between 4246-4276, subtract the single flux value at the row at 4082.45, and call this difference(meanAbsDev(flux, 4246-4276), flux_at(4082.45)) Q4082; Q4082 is -61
